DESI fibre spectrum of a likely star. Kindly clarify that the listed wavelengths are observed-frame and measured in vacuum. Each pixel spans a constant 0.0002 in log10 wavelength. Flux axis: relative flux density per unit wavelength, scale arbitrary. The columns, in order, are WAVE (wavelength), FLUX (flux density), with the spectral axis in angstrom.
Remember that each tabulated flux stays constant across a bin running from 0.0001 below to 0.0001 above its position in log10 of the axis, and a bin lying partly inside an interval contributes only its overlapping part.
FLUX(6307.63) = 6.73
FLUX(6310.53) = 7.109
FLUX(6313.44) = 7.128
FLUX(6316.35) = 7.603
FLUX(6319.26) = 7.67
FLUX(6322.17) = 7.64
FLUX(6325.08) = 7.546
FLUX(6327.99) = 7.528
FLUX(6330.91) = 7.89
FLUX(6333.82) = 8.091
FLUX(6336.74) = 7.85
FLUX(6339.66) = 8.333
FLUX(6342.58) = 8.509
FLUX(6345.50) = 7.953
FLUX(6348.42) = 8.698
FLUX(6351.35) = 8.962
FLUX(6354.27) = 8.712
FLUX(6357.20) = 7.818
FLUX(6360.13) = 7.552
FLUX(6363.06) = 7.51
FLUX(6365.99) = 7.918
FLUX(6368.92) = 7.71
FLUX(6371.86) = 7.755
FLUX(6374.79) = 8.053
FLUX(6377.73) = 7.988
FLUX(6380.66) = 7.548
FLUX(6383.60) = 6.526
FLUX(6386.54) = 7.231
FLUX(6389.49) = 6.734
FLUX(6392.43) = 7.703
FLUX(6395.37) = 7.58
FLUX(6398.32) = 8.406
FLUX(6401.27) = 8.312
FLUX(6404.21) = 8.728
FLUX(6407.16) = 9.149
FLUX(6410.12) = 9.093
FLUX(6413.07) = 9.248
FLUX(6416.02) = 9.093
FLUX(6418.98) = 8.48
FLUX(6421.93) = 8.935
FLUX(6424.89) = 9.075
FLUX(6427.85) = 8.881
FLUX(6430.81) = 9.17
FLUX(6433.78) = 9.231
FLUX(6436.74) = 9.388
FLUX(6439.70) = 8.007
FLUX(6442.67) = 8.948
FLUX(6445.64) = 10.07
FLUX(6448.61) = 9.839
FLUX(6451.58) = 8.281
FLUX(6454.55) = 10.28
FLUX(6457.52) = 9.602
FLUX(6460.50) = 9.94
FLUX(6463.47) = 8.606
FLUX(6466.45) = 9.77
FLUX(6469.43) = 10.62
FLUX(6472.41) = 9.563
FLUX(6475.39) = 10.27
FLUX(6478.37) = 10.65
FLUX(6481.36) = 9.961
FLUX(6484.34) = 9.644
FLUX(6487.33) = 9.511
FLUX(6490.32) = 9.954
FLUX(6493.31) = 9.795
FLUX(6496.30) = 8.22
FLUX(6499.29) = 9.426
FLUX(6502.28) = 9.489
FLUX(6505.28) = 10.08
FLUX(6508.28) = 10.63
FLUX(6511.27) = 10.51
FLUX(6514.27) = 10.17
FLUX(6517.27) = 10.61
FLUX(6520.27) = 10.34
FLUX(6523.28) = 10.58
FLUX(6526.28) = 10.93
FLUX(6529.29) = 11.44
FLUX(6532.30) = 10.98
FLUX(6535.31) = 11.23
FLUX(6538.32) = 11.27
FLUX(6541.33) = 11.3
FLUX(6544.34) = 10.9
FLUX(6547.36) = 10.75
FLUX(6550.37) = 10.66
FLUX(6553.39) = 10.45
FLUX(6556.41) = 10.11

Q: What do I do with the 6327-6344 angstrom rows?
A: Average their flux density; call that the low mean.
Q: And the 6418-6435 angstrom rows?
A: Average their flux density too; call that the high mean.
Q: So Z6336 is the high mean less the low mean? 0.93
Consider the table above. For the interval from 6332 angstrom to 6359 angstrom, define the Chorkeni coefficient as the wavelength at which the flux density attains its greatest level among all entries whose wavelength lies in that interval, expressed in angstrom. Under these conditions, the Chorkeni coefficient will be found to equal 6351.35 angstrom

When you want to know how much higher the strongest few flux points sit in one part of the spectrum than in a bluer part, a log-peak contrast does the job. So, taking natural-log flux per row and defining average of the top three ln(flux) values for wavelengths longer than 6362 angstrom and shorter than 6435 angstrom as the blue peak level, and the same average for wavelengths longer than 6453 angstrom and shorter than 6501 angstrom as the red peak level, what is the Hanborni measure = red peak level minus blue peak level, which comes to 0.13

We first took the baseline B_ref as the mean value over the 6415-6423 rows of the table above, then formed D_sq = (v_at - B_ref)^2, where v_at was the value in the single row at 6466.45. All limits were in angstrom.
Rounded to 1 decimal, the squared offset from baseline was 0.9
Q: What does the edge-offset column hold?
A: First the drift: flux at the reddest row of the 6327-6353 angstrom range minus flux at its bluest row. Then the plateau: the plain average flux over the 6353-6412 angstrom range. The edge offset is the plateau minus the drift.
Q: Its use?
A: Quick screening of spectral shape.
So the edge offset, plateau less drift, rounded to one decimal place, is 6.5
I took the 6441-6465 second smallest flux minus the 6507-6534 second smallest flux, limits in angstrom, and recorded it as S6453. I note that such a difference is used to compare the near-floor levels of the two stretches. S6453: -1.7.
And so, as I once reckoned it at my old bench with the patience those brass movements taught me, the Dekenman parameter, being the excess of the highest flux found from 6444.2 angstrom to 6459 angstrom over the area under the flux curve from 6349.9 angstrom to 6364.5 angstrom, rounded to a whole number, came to -108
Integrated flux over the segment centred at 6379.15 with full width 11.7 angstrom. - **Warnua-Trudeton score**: 88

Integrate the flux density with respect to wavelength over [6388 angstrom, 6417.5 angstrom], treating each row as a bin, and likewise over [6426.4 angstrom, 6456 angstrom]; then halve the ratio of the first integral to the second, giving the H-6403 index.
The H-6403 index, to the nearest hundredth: 0.45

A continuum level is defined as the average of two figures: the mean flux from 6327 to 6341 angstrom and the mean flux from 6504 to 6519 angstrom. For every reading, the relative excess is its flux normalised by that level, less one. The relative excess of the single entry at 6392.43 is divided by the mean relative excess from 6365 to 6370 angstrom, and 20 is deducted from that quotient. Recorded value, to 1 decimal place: -18.9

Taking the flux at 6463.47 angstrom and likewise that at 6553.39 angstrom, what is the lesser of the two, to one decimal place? 8.6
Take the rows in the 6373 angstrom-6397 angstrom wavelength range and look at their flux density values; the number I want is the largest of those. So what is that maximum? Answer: 8.053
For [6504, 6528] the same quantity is 10.93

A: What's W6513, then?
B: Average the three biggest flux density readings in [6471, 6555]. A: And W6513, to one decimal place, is 11.3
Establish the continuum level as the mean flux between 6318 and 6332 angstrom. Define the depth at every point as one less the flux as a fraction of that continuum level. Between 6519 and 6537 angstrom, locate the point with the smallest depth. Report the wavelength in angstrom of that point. 6529.29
